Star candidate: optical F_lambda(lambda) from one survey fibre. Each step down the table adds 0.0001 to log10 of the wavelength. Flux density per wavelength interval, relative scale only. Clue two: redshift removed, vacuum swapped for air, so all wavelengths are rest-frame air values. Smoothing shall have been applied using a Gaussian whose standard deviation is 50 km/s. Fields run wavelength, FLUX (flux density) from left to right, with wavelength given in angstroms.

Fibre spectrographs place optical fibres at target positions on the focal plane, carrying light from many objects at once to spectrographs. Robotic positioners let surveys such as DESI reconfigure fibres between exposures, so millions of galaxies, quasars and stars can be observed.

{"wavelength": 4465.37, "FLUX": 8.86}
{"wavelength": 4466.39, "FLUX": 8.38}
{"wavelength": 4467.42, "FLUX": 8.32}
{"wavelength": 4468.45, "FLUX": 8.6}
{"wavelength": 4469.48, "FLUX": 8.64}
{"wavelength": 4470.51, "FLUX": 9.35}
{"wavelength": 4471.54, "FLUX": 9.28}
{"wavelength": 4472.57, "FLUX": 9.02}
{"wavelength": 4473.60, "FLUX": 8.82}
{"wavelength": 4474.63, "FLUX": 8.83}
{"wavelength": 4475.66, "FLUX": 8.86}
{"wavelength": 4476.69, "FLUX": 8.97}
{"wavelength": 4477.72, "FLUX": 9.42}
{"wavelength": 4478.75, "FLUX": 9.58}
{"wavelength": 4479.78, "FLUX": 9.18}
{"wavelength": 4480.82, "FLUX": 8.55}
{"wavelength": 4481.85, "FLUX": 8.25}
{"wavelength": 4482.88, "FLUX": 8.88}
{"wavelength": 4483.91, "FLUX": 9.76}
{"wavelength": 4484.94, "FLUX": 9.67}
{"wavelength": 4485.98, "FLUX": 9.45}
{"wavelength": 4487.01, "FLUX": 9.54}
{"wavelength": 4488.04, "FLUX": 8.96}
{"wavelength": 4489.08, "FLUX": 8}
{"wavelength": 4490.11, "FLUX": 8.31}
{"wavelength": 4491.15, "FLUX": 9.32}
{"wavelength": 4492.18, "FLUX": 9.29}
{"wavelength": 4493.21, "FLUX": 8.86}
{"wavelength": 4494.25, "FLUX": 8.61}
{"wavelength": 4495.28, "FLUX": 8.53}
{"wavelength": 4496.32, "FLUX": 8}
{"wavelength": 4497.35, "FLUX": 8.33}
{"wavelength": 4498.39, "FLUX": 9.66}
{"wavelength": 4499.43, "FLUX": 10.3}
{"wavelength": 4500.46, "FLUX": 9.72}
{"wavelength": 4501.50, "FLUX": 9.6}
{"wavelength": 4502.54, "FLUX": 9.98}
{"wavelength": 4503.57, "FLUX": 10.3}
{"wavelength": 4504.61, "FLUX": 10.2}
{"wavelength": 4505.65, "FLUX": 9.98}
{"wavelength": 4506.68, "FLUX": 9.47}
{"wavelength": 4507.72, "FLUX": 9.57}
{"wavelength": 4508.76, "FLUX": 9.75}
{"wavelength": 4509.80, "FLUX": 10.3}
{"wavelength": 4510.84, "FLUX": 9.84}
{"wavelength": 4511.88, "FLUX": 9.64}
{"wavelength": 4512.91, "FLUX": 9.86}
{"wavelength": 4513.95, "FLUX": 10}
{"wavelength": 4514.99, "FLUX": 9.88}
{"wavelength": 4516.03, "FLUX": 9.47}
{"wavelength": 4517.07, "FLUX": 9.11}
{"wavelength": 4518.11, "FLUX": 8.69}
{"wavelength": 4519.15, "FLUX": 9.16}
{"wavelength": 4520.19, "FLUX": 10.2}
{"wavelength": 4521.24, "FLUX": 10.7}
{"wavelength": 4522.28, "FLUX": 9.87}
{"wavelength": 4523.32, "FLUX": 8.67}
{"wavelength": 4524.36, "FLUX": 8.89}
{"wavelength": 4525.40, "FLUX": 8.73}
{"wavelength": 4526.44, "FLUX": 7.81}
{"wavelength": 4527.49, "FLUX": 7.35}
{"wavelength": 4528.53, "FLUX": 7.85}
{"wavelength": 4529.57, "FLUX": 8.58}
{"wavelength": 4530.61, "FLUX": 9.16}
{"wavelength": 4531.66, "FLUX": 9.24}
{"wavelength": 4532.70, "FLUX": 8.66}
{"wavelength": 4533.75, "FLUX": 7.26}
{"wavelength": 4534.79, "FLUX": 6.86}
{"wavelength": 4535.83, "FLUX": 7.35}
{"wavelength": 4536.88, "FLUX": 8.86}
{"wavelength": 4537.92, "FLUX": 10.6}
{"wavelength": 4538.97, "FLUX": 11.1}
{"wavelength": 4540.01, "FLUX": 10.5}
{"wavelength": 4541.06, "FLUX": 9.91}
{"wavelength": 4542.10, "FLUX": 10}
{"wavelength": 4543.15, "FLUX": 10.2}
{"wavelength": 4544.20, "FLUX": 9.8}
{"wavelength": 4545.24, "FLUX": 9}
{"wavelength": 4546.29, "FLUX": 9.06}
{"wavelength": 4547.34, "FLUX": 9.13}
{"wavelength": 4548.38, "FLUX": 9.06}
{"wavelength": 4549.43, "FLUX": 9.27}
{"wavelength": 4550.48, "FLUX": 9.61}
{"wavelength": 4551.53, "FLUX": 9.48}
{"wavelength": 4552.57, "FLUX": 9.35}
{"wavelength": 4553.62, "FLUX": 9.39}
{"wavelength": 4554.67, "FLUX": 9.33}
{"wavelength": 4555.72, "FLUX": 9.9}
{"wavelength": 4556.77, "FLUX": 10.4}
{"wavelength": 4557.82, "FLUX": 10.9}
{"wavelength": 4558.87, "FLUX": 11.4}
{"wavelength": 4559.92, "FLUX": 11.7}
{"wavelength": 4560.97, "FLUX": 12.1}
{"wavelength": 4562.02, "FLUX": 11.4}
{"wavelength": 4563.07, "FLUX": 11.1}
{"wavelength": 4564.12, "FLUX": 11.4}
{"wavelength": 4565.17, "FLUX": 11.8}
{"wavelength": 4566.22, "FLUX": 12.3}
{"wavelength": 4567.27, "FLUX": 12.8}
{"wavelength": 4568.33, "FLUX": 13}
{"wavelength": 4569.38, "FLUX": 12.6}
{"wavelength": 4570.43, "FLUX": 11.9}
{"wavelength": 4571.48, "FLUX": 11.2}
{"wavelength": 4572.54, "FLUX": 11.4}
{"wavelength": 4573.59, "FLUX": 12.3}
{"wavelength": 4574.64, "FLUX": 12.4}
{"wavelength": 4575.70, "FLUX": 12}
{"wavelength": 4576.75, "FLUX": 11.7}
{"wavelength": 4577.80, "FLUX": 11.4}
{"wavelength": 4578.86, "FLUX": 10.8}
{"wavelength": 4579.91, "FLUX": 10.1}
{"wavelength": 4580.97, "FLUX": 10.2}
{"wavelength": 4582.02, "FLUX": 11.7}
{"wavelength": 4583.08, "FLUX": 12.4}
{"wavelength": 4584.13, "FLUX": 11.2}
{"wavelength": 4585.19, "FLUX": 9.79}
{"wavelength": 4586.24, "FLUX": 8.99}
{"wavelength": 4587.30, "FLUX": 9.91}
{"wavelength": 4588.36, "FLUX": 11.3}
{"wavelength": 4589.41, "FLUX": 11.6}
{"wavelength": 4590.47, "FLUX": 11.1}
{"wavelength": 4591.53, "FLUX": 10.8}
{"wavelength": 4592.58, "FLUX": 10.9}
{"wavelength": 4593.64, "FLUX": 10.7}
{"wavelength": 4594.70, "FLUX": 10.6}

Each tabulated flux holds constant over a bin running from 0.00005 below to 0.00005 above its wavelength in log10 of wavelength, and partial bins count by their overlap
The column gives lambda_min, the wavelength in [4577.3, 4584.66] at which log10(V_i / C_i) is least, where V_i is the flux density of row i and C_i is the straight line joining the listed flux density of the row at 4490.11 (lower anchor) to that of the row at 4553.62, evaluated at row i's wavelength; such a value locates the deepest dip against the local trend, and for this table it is 4579.91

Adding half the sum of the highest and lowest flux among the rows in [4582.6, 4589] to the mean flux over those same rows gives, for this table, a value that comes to 21.3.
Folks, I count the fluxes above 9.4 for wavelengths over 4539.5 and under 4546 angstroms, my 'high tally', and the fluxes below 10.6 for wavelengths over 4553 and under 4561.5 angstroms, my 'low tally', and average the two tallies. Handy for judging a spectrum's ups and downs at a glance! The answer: 4.5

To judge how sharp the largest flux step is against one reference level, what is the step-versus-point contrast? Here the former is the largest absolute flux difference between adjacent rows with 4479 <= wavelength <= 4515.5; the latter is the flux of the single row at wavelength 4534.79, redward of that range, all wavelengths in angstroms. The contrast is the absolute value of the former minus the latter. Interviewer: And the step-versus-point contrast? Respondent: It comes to 5.53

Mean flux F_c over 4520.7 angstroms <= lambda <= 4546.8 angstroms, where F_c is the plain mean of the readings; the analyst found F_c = 9.0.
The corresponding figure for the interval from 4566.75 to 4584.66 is 11.7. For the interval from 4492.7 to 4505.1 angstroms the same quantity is 9.3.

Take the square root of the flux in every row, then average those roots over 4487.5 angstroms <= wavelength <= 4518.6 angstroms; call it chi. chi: 3.06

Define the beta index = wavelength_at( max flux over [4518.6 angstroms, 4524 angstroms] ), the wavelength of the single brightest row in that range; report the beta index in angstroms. 4521.24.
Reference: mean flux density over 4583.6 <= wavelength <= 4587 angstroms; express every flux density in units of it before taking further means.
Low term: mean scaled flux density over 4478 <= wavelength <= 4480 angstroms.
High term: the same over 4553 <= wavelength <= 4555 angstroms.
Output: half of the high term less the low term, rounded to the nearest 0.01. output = 0.00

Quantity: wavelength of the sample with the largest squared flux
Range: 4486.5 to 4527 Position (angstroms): 4521.24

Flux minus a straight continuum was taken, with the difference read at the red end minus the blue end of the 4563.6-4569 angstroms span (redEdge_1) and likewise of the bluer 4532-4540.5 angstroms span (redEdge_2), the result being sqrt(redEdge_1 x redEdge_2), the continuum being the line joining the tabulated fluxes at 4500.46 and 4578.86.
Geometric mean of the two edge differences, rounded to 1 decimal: 1.6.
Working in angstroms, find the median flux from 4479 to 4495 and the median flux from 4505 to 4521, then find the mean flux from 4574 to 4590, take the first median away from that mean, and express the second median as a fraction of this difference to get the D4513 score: 4.7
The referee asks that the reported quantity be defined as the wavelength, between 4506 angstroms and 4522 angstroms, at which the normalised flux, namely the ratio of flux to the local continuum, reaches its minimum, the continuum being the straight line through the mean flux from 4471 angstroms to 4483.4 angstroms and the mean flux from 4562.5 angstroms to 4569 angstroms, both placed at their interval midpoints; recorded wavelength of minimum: 4518.11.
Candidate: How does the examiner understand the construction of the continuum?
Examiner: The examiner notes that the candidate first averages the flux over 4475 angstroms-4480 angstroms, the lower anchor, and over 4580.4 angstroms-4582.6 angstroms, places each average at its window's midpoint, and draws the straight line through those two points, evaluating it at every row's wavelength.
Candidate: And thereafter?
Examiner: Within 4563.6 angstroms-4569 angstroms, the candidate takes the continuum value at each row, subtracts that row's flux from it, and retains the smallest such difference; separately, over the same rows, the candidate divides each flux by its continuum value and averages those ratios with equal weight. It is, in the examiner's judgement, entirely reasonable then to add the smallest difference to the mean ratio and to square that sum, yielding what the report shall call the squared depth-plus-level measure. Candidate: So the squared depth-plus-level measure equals 1.3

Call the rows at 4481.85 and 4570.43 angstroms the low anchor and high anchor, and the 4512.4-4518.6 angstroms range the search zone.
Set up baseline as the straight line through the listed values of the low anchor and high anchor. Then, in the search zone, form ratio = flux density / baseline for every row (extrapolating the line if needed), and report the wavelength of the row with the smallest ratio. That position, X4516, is 4518.11 angstroms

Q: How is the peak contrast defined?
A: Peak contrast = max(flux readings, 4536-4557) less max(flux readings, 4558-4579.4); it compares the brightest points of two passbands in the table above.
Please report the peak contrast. -1.9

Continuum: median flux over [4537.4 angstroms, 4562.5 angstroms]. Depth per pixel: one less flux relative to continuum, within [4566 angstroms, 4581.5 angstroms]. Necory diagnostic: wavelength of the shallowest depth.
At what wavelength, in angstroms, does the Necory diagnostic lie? 4568.33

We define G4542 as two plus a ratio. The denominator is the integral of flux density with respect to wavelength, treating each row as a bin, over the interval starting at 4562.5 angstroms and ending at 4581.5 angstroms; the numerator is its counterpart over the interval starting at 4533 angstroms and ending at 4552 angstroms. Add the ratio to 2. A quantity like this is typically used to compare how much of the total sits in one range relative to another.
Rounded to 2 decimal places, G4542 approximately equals 2.79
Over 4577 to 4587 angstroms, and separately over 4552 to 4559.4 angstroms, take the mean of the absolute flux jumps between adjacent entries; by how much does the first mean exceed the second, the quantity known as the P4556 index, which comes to 0.51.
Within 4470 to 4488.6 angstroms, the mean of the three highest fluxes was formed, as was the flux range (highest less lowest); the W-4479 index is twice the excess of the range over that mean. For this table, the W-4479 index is -16.3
